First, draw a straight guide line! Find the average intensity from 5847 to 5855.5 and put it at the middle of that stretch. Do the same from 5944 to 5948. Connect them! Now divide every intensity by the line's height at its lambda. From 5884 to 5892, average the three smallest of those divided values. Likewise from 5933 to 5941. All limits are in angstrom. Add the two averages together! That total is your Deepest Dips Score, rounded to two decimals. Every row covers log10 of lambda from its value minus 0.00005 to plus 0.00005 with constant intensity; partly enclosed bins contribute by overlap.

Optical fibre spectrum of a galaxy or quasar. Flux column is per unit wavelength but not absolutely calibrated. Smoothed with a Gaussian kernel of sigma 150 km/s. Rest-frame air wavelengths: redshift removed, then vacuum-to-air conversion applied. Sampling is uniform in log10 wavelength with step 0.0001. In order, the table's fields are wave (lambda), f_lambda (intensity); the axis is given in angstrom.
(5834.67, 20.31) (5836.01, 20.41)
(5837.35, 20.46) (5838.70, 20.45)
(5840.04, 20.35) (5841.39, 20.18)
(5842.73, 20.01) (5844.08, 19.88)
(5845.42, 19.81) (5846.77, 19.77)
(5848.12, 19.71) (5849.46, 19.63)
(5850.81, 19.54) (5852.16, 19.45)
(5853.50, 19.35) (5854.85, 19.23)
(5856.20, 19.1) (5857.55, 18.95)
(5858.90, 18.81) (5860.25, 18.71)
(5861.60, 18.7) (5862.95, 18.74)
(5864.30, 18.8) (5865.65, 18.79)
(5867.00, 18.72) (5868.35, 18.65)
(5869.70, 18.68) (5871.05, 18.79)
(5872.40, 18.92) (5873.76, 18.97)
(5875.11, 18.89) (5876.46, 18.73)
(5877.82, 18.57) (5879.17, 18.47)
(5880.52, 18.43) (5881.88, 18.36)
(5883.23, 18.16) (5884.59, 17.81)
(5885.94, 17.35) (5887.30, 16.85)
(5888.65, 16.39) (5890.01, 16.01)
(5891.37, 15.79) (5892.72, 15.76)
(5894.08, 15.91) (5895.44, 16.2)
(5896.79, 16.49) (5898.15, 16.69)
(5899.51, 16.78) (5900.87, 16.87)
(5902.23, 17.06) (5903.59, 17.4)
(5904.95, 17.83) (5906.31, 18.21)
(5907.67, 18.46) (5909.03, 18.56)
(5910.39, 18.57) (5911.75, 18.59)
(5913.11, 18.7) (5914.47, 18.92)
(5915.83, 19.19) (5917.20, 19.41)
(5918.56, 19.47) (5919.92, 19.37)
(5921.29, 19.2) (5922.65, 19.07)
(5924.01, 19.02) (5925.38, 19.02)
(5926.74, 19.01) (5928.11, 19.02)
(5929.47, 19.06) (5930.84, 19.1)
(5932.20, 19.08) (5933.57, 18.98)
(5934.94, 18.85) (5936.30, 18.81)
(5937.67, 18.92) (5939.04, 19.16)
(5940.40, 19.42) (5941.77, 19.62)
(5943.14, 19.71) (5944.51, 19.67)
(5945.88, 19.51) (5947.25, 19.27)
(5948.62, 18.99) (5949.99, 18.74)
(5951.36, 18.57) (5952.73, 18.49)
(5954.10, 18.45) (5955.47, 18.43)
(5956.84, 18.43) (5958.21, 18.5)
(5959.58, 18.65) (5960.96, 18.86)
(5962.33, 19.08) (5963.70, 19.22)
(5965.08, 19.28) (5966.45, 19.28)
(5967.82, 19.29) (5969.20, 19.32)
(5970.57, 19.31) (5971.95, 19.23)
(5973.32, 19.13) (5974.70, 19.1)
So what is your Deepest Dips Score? 1.79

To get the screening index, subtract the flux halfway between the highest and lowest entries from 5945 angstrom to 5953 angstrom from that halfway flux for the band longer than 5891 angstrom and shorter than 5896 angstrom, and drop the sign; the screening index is 3.0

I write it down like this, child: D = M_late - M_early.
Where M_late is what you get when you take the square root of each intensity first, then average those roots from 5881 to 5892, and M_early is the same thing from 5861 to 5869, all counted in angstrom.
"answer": -0.20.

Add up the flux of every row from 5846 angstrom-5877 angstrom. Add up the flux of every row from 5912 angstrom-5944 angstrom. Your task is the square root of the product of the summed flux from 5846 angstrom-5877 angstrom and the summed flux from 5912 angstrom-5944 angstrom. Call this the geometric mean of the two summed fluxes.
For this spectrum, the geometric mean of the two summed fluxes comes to 439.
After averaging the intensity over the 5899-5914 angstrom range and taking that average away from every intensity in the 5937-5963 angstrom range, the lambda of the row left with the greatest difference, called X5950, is 5943.14 angstrom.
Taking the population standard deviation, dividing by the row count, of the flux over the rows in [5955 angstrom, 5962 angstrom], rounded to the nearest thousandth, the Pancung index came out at 0.164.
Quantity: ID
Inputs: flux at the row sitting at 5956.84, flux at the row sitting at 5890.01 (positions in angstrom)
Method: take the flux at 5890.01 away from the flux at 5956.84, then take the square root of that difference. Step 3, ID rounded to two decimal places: 1.56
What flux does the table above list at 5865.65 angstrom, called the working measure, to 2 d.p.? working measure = 18.79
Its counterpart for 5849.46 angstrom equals 19.63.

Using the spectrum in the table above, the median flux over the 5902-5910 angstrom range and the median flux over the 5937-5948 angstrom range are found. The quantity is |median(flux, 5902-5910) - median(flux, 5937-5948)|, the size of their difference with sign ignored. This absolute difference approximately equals 1.4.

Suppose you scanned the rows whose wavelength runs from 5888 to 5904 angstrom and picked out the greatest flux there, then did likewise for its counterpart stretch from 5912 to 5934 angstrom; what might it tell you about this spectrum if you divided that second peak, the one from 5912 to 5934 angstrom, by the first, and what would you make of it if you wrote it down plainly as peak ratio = 1.12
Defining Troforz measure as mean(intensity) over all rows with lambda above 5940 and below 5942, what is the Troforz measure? 19.5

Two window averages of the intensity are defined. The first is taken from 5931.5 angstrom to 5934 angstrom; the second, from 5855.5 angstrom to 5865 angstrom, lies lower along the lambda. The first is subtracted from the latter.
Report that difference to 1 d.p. -0.2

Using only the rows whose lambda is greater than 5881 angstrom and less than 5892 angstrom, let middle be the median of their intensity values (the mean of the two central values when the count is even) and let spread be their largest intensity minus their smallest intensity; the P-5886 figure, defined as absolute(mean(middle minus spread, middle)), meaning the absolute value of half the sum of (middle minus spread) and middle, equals 15.8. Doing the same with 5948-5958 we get 18.2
